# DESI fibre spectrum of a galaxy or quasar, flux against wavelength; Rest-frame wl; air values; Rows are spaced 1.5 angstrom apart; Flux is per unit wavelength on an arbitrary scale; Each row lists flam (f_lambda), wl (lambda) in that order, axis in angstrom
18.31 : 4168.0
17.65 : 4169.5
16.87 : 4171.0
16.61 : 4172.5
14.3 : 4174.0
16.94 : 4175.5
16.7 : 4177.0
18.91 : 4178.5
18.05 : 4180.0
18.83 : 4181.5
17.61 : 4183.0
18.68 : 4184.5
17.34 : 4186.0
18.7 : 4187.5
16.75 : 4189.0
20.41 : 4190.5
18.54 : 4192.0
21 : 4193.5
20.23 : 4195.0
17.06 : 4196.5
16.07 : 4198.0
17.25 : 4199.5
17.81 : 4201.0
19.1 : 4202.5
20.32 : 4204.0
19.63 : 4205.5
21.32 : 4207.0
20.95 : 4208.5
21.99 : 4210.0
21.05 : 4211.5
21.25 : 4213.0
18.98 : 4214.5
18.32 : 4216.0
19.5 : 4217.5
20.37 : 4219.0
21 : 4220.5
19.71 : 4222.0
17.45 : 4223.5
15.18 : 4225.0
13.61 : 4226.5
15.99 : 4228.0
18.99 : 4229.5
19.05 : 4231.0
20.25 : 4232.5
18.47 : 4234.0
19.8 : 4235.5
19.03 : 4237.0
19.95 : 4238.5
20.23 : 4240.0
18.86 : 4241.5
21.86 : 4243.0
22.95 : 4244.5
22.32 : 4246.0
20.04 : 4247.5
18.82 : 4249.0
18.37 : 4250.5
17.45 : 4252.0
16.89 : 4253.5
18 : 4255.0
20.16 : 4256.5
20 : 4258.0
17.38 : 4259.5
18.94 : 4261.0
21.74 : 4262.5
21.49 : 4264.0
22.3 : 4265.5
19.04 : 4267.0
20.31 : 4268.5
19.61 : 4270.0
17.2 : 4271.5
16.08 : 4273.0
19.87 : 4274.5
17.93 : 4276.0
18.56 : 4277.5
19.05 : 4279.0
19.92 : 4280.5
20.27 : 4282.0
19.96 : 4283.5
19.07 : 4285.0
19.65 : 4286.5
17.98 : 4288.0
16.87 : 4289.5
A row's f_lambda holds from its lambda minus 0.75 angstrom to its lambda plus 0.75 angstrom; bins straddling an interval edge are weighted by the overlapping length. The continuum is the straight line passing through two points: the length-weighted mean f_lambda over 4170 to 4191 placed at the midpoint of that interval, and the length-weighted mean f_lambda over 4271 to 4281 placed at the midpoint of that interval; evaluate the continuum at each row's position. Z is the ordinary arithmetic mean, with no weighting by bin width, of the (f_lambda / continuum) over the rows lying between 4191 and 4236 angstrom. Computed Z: 1.06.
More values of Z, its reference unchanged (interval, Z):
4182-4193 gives 1.04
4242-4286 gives 1.07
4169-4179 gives 0.96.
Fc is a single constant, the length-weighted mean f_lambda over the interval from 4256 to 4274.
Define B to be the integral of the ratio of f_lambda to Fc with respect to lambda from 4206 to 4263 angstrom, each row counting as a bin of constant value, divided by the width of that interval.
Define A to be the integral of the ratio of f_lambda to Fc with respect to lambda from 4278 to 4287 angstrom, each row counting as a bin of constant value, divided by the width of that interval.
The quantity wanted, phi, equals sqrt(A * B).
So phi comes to 1.00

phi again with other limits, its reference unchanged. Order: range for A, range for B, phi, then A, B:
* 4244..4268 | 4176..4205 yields 0.98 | 1.01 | 0.94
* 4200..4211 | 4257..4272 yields 1.02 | 1.03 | 1.02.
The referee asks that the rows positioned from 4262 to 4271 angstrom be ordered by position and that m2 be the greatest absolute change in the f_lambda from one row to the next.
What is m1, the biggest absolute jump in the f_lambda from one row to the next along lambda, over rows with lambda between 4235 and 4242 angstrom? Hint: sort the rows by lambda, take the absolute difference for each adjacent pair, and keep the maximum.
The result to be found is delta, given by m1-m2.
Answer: -1.9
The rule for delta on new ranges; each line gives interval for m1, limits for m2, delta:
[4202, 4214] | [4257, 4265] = -1.1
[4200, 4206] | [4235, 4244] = -1.7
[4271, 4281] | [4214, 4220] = 2.6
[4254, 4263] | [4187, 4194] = -0.9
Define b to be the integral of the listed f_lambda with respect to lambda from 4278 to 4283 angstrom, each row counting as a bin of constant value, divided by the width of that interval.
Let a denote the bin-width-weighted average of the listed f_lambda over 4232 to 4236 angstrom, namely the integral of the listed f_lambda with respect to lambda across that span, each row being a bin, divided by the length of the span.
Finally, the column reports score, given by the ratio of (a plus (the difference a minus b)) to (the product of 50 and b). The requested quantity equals 0.019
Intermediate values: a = 19.4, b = 20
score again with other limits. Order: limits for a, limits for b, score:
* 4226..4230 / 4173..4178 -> 0.020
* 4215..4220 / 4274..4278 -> 0.022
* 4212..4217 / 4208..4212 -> 0.017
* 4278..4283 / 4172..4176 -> 0.030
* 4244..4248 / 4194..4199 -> 0.029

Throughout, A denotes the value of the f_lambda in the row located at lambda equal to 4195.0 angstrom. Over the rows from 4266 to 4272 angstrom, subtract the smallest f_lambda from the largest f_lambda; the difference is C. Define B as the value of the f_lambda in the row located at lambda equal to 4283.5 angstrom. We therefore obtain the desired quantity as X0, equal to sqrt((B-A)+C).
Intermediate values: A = 20.23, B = 19.96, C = 3.11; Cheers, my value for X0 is 1.69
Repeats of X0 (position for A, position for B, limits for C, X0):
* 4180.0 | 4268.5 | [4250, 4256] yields 1.93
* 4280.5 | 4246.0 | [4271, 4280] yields 2.49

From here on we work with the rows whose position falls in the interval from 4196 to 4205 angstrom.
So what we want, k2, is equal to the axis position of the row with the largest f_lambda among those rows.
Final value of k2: 4204.0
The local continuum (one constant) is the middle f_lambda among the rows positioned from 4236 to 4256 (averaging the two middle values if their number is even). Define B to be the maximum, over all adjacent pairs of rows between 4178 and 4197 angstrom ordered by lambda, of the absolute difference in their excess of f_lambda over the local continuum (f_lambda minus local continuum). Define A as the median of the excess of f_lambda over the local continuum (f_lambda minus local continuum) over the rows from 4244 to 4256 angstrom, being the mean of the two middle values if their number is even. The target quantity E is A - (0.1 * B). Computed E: -0.8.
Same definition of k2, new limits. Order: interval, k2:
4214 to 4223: 4220.5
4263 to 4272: 4265.5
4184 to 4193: 4190.5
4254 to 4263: 4262.5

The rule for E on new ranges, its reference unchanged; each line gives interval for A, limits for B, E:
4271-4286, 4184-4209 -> -0.3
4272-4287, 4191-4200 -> 0.0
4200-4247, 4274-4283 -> 0.5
